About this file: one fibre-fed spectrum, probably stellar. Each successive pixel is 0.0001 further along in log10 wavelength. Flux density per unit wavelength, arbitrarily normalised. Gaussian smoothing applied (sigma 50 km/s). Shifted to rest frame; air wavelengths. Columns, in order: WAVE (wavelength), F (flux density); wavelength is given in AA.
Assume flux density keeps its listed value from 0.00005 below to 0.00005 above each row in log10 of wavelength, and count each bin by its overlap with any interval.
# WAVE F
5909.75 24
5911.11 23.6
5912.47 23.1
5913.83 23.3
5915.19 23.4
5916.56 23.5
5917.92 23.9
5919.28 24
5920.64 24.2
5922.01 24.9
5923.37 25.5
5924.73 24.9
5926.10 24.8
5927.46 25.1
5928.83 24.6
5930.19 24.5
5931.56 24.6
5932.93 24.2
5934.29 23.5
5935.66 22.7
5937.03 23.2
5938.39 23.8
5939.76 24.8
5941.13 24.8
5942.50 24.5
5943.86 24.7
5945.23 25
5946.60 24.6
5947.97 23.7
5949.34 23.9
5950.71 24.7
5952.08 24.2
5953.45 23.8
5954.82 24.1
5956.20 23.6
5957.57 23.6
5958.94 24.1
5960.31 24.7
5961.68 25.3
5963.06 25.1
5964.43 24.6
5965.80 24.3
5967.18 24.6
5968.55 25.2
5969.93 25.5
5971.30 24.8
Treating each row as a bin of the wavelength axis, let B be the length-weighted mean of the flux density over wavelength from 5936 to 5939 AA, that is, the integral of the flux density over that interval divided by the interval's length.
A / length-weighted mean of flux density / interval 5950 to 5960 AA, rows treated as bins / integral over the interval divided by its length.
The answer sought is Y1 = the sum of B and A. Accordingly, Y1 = 47.5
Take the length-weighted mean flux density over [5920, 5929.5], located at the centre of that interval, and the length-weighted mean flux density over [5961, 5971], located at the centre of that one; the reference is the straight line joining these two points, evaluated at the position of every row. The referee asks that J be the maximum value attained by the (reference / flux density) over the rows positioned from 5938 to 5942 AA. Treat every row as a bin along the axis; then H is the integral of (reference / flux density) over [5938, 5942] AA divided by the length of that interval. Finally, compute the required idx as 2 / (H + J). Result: 0.972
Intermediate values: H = 1.01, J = 1.05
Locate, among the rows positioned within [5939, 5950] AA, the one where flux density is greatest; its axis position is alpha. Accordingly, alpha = 5945.23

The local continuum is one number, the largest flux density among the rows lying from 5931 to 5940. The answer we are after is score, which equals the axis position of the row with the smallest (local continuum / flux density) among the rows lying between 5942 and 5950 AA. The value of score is 5945.23 AA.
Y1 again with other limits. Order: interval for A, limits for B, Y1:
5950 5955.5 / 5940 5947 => 48.9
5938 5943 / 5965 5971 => 49.4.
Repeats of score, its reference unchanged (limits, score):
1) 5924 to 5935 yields 5927.46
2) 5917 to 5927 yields 5923.37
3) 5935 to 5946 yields 5945.23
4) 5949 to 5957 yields 5950.71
